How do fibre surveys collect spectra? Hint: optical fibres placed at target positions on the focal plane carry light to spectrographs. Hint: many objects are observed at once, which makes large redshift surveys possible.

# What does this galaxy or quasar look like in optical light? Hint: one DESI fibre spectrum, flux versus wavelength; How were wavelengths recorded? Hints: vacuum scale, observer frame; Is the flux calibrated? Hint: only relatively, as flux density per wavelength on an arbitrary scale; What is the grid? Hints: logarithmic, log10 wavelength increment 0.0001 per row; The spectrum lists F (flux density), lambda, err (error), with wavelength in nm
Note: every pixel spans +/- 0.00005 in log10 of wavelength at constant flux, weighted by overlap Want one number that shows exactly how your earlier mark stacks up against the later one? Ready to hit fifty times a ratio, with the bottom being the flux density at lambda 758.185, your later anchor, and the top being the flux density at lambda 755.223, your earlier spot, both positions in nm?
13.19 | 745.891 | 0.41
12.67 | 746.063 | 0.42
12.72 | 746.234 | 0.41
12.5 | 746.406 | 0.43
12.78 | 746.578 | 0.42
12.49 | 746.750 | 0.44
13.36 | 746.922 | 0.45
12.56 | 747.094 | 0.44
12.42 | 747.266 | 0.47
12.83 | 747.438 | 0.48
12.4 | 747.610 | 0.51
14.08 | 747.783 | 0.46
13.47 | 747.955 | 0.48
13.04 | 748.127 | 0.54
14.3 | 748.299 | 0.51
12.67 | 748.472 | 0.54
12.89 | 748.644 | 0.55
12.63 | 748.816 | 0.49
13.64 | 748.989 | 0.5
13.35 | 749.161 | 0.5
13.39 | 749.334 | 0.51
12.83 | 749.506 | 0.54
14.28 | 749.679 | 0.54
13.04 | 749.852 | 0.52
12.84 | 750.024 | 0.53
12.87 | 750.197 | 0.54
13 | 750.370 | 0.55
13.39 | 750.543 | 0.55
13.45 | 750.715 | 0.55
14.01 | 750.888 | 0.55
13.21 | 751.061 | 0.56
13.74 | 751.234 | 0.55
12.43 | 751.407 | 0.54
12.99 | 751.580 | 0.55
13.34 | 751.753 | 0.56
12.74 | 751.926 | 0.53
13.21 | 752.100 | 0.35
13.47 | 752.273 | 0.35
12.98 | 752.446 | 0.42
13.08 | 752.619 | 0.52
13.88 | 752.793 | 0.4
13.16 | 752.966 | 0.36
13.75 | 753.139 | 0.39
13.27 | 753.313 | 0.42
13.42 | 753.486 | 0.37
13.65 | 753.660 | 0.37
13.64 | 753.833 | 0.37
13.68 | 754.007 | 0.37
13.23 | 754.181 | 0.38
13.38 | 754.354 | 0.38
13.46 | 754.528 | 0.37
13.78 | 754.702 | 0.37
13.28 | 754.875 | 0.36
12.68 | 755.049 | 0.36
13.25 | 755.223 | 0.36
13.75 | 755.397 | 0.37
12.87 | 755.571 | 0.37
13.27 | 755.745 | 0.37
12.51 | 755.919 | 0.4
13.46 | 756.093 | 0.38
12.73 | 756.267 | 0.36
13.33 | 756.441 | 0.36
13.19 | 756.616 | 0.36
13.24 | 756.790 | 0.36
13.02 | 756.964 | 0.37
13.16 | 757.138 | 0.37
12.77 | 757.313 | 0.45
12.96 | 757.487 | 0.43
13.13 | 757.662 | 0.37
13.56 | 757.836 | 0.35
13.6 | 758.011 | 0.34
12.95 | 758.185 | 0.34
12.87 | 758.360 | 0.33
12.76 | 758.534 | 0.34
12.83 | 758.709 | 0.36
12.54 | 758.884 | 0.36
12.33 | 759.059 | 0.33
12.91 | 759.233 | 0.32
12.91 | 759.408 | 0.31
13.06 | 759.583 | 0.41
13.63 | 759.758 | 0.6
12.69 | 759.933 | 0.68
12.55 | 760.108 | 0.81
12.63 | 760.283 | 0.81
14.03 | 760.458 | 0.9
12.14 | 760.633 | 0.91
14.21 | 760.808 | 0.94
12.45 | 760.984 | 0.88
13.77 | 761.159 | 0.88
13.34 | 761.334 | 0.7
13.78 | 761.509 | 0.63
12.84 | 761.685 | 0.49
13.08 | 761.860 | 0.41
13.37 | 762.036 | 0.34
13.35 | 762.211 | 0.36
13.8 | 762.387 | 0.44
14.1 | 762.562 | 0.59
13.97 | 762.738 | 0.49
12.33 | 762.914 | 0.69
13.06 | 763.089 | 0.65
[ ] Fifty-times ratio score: 51.2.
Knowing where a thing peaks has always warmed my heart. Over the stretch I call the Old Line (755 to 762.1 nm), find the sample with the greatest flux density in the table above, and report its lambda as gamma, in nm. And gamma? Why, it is 760.808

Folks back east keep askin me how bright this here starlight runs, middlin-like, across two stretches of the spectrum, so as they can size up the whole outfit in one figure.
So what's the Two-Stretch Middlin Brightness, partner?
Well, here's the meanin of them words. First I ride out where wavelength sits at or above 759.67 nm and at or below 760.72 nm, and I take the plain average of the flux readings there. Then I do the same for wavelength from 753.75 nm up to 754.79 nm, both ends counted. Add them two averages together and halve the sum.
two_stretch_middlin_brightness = 13.24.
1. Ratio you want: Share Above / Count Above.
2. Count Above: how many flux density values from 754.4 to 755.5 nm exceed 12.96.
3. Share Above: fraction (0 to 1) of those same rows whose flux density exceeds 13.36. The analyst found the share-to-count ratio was 0.10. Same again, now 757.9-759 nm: 0.17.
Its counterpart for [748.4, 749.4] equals 0.11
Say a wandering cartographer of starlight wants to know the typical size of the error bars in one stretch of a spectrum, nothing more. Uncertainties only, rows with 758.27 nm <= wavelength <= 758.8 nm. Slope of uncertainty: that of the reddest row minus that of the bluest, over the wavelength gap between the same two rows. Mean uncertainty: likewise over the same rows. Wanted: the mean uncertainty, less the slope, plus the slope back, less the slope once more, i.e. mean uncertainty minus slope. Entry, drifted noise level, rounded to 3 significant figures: 0.257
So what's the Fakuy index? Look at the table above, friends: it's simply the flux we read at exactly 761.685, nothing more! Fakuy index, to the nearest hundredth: 12.84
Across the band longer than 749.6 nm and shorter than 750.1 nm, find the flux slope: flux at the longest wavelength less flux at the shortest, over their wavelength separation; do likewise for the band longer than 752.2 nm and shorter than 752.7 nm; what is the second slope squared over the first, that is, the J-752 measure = -0.30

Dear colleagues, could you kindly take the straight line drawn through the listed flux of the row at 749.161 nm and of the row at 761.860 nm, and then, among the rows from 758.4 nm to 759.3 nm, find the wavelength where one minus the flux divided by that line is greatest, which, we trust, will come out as 759.059 nm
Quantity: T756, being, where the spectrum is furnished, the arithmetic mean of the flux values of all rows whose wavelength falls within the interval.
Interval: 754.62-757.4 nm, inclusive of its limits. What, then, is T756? 13.1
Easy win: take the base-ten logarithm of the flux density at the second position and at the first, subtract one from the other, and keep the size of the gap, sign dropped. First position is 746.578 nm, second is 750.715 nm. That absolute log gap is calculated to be 0.022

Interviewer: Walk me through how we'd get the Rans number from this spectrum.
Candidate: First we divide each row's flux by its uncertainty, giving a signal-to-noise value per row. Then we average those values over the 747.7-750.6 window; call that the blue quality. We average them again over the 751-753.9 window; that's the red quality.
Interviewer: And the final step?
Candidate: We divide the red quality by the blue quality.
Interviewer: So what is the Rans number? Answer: 1.20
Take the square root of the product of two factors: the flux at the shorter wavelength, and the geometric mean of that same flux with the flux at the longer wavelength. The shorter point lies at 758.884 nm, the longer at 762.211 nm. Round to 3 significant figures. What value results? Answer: 12.7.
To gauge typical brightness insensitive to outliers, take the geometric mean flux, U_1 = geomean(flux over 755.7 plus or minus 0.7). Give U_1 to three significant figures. 13.1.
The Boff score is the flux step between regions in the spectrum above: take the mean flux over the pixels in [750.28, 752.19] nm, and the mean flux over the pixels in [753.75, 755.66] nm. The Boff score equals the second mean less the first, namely 0.14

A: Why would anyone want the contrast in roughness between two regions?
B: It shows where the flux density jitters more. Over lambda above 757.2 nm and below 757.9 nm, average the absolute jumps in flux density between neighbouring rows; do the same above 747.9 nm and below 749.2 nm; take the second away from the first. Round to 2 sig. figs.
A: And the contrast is -0.47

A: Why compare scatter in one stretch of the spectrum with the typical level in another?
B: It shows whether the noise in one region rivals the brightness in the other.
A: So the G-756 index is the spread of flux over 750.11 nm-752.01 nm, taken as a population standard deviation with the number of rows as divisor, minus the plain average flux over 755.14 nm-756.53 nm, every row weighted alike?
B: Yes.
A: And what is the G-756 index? -12.7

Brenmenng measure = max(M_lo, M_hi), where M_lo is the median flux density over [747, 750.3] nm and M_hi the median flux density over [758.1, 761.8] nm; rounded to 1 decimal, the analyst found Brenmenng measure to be 12.9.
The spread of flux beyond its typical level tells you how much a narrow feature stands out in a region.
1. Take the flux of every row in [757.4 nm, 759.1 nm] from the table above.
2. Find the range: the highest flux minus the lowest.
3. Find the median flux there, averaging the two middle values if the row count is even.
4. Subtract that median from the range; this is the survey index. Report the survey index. -11.6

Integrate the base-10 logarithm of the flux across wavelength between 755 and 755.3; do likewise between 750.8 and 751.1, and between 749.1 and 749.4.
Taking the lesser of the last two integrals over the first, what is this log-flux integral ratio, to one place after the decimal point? 1.0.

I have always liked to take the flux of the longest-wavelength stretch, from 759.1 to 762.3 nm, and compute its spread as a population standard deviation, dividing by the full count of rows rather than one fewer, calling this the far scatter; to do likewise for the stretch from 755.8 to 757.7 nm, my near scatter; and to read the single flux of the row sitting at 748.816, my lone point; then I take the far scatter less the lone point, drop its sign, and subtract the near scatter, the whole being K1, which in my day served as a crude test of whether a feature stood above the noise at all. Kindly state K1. 11.8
